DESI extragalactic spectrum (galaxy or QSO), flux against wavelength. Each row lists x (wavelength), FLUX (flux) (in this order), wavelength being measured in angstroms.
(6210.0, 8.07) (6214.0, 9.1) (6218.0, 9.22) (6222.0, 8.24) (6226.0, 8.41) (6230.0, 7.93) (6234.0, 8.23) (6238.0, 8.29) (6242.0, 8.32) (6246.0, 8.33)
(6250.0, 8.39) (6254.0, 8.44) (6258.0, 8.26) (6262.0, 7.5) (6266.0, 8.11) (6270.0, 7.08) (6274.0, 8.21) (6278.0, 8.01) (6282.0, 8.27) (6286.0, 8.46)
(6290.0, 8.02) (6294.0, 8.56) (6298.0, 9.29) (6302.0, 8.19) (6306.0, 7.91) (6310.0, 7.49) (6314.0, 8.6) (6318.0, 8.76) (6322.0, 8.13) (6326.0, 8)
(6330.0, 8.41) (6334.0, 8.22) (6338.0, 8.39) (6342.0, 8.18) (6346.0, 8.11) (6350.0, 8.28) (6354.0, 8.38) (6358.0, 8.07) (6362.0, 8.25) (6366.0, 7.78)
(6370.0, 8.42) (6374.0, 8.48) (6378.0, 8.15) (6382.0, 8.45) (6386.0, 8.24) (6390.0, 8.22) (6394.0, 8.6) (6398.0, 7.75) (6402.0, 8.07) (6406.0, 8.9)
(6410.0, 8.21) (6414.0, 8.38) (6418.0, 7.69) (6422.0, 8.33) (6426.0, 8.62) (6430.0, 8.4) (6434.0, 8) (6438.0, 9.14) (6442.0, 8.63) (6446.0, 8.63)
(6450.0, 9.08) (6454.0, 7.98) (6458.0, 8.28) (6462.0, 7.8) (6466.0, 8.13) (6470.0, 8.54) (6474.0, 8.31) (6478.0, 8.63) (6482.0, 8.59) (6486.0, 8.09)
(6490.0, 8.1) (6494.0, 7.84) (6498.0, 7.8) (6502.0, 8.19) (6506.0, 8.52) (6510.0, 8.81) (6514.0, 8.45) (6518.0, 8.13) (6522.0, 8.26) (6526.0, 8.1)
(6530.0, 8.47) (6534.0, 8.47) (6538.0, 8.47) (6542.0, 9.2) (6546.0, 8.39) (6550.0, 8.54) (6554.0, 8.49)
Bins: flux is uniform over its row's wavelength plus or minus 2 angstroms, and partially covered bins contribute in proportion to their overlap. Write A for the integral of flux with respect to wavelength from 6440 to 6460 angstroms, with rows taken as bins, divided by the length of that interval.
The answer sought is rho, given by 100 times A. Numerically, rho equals 852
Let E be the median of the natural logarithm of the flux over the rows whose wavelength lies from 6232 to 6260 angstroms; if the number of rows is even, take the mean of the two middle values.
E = 2.12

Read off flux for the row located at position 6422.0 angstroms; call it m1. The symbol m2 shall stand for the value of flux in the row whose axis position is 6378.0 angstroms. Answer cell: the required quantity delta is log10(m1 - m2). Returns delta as -0.7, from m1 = 8.33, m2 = 8.15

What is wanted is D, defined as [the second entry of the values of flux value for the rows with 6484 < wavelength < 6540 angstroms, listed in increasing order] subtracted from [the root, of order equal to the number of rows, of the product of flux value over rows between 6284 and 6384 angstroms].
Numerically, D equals 0.43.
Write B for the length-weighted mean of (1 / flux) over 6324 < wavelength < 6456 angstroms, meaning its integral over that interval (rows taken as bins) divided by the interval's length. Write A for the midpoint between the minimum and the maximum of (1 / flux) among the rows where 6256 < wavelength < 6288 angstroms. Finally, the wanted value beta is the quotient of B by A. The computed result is 0.93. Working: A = 0.130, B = 0.120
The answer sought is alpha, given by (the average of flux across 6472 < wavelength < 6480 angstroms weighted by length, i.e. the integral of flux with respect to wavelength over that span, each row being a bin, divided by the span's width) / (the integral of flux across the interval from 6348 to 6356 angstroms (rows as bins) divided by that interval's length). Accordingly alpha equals 1.017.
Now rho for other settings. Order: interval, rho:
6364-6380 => 821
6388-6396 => 841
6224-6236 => 819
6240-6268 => 819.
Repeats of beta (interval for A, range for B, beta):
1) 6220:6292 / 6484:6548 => 0.93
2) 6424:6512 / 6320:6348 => 1.03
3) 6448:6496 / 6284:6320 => 1.01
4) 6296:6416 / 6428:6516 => 0.99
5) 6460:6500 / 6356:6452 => 0.98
